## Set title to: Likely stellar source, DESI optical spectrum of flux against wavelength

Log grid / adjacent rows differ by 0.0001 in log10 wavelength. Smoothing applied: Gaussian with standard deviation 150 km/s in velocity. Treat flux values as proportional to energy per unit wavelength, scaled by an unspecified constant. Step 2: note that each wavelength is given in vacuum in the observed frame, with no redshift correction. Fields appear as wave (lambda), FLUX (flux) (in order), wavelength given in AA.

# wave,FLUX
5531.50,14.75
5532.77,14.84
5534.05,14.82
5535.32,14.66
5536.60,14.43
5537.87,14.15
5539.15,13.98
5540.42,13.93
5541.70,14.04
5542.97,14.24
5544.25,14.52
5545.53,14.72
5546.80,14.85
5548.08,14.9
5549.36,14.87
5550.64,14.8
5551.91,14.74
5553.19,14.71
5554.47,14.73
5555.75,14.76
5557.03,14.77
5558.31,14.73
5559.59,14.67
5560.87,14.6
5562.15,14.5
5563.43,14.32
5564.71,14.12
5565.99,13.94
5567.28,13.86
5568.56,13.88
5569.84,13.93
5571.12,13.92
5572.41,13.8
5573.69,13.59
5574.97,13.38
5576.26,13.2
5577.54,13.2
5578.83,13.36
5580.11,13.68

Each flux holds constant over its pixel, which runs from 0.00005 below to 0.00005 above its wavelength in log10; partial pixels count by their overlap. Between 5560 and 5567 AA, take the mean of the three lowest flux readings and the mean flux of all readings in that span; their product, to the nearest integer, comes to 202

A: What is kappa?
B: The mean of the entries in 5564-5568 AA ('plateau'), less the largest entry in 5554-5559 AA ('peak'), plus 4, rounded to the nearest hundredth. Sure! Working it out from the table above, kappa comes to 3.20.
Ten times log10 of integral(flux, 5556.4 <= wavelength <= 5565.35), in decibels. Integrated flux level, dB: 21.1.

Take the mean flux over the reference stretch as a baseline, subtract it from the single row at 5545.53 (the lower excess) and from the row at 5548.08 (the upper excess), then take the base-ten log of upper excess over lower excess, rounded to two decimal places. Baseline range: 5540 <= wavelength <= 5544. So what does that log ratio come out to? 0.11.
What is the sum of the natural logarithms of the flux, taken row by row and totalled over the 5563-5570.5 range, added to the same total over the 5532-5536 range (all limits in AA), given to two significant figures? 24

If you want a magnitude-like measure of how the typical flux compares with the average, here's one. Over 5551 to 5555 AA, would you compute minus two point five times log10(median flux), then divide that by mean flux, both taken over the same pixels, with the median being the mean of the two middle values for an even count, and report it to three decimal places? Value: -0.198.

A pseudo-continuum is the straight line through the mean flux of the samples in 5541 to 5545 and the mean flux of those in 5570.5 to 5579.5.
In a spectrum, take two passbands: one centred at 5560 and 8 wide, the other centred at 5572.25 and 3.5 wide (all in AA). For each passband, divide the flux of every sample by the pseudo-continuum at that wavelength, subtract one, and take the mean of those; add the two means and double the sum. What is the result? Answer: 0.14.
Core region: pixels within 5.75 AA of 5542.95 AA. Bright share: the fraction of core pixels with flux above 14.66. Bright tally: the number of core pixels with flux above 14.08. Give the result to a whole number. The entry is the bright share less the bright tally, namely -6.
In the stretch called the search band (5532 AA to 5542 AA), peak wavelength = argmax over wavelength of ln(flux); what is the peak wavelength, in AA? 5532.77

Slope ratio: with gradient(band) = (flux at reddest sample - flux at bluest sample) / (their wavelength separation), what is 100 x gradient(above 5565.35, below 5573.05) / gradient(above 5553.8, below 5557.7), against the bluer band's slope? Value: -140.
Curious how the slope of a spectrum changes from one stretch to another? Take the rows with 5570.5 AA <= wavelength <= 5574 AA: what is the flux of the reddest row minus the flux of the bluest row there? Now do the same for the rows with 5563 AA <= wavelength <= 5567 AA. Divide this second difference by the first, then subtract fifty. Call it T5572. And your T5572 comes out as -48.8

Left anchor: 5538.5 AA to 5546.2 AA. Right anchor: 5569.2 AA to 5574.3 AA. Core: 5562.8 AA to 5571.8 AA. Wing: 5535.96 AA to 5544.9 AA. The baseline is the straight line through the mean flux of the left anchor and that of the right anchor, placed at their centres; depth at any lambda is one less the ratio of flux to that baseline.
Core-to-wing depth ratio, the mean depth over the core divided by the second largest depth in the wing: -0.4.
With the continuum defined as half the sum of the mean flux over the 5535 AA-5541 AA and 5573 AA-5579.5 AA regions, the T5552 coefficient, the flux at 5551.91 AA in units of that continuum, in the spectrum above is 1.069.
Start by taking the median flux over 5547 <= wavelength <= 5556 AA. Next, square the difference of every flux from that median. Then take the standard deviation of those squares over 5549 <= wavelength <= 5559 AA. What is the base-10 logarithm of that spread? -2.4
